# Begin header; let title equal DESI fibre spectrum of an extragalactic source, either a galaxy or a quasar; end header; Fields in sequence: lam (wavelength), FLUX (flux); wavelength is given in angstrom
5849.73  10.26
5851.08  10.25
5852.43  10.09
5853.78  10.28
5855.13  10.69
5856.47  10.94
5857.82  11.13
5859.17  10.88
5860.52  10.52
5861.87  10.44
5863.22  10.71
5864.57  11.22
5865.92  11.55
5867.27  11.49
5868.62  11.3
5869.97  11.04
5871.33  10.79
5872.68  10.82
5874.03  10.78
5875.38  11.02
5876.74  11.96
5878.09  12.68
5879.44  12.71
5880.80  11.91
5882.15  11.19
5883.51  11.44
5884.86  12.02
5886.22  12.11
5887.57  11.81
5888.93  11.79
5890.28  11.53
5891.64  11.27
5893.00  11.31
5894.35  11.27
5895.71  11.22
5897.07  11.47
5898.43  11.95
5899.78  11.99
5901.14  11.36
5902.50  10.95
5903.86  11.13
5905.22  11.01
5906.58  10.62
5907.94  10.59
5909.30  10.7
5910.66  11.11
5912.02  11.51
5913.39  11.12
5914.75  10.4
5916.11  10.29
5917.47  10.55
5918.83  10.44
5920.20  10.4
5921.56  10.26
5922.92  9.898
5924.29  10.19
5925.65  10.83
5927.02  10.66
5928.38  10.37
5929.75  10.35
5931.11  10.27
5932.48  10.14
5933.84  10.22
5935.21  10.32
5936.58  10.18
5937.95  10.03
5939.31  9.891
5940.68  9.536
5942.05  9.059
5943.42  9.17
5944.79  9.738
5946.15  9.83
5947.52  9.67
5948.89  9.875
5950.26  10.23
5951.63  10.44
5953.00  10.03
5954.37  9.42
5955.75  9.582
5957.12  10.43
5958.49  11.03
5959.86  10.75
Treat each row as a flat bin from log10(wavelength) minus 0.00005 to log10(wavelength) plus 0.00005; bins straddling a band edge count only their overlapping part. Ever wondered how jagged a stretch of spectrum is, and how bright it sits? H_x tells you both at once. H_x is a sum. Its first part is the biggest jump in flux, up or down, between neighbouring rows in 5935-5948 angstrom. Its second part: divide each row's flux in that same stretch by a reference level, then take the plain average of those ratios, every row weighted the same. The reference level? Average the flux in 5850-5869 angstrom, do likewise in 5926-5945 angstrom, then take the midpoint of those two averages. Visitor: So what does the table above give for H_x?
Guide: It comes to 1.50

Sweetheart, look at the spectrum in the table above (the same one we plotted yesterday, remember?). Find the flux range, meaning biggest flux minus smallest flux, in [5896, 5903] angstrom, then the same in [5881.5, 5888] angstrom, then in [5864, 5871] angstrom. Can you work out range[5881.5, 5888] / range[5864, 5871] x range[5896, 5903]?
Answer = 1.9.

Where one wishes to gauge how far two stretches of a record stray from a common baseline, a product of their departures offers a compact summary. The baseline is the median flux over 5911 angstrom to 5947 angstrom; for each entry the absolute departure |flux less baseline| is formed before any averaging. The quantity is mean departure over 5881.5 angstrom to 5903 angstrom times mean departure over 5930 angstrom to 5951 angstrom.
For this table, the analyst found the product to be 0.5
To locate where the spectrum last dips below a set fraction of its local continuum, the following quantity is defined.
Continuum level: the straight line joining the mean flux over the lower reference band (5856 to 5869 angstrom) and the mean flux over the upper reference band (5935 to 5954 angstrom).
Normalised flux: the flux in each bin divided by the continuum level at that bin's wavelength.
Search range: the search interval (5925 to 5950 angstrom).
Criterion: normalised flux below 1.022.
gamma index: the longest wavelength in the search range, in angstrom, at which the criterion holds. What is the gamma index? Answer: 5948.89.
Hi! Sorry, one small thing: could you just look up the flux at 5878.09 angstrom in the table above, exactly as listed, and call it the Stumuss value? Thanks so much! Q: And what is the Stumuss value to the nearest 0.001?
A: 12.680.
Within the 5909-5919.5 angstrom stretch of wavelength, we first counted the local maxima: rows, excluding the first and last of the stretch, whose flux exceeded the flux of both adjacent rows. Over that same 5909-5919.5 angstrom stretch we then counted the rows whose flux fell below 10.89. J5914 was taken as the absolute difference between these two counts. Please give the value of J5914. 3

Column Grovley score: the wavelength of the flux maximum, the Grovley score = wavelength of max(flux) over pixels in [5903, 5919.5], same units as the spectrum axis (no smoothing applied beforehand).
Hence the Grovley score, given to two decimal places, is 5912.02 angstrom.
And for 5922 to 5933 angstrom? 5925.65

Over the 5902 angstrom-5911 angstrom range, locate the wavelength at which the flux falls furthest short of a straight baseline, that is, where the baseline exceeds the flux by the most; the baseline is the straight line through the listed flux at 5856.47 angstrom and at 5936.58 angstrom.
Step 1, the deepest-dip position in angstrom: 5907.94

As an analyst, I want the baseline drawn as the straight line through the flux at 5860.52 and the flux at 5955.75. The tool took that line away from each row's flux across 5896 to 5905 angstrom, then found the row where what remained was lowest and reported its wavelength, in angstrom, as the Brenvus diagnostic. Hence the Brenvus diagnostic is 5902.50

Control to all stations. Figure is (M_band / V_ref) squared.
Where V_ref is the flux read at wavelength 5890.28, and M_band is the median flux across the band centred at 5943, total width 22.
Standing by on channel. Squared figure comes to 0.75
